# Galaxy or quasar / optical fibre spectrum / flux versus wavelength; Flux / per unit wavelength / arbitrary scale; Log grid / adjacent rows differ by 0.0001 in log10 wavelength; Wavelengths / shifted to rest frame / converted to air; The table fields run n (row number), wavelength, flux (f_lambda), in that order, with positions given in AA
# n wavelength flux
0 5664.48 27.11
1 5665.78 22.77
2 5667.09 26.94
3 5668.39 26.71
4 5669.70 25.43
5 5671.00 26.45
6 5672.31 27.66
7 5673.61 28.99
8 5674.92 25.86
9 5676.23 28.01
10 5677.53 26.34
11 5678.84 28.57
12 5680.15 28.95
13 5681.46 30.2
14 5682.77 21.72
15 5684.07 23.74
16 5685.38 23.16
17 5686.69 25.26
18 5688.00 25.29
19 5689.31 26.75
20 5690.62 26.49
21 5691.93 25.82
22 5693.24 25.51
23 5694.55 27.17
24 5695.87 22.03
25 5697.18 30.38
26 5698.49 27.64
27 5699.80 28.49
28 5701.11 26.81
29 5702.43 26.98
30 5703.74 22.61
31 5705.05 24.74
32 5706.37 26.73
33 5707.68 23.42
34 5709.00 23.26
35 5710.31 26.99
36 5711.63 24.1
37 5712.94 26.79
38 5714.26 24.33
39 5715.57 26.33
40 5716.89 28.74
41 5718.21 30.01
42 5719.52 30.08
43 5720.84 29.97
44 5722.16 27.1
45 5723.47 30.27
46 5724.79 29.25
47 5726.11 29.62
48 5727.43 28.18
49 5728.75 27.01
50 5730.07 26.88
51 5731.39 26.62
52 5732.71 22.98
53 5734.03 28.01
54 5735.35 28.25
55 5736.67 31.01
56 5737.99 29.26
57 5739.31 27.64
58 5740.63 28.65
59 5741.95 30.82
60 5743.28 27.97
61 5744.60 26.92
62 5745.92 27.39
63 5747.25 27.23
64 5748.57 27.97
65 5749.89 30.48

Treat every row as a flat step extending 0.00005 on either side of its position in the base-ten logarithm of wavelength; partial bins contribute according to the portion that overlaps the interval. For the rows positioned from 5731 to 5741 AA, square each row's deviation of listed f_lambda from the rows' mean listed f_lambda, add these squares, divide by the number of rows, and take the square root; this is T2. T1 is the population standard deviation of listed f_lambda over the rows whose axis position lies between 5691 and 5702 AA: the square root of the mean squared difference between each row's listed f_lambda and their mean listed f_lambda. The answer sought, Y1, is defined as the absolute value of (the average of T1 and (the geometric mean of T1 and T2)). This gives 2.3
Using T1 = 2.3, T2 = 2.2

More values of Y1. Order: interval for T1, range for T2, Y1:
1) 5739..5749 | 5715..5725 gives 1.2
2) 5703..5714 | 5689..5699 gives 1.8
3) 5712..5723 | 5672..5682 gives 1.8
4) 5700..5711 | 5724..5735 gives 1.8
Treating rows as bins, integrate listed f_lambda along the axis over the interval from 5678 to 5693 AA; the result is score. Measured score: 390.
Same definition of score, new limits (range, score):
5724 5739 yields 419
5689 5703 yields 374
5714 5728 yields 401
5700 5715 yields 379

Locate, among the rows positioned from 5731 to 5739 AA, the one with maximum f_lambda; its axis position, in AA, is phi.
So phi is 5736.67 AA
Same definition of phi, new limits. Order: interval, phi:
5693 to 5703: 5697.18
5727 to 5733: 5727.43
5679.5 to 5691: 5681.46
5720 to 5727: 5723.47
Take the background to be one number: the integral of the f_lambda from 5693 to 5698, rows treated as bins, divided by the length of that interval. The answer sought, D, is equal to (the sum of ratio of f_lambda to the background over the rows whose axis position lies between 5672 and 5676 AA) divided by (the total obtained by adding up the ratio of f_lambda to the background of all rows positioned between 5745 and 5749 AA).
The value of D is 1.00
